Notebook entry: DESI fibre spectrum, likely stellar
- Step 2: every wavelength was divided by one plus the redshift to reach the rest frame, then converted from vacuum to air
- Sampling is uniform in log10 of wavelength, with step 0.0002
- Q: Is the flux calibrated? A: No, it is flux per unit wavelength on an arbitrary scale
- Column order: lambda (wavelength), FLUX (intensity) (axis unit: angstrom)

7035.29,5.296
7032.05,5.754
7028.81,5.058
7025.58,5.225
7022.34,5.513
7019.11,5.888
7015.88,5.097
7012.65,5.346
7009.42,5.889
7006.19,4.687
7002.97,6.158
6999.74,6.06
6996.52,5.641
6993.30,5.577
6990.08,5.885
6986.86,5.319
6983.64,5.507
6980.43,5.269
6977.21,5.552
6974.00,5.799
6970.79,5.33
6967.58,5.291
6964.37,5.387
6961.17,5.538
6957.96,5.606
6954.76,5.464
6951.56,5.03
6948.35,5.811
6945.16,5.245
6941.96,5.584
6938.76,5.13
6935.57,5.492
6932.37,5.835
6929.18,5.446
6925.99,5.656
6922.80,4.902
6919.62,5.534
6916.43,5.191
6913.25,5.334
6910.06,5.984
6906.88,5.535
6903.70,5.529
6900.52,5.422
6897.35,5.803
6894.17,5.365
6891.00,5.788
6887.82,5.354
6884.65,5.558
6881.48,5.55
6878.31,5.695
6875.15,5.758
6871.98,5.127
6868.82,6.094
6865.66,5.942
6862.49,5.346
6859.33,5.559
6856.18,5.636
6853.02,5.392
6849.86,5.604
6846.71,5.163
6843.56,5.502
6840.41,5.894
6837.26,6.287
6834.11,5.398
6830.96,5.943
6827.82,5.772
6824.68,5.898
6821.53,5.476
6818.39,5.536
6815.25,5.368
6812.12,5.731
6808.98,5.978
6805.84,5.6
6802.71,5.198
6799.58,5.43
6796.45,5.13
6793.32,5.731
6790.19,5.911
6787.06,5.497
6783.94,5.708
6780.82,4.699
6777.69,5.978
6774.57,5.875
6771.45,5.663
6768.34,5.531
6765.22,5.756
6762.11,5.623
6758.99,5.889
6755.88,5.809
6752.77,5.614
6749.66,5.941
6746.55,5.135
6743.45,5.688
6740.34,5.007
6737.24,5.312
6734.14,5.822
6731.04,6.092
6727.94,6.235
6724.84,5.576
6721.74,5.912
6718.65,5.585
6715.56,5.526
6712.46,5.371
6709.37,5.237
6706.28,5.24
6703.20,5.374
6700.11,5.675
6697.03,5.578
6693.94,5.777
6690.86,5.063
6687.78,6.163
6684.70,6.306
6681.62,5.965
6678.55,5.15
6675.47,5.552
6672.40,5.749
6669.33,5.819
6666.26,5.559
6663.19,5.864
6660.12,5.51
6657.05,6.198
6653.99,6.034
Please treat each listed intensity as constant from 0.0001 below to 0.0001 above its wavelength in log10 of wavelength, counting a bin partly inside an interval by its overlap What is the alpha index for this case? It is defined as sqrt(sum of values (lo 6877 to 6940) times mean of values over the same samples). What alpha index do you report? 24.6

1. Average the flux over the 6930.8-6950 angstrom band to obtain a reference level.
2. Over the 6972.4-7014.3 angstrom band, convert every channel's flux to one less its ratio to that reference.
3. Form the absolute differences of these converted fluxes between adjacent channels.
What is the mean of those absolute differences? 0.085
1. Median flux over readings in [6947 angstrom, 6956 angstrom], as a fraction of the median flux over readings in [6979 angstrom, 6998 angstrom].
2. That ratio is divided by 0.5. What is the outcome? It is 1.97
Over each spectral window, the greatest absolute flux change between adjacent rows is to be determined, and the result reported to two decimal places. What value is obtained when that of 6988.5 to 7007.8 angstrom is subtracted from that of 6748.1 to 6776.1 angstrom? -1.14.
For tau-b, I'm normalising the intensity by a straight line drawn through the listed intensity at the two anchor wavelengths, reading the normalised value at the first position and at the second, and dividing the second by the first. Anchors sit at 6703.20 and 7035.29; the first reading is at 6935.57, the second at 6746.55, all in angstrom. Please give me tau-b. 0.93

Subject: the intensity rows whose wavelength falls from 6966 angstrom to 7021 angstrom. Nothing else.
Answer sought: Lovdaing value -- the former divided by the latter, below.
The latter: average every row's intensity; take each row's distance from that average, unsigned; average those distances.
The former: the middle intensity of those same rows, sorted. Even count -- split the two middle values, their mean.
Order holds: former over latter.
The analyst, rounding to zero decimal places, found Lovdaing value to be 19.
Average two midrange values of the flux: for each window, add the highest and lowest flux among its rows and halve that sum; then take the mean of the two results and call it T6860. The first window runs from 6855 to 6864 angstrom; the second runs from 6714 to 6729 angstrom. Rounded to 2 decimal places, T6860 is 5.69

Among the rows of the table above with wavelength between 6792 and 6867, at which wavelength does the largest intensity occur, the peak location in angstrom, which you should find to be 6837.26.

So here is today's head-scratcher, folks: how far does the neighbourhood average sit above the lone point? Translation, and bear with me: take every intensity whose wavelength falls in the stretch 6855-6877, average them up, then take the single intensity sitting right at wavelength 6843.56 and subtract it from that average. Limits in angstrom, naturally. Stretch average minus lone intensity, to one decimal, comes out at 0.1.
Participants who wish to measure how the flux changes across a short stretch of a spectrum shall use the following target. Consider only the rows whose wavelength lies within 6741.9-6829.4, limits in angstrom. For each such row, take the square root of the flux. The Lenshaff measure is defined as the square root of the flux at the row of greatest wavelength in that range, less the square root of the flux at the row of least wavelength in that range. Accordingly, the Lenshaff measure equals 0.018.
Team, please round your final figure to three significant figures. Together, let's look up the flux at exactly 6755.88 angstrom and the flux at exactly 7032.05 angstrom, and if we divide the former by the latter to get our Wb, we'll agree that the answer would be 1.01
